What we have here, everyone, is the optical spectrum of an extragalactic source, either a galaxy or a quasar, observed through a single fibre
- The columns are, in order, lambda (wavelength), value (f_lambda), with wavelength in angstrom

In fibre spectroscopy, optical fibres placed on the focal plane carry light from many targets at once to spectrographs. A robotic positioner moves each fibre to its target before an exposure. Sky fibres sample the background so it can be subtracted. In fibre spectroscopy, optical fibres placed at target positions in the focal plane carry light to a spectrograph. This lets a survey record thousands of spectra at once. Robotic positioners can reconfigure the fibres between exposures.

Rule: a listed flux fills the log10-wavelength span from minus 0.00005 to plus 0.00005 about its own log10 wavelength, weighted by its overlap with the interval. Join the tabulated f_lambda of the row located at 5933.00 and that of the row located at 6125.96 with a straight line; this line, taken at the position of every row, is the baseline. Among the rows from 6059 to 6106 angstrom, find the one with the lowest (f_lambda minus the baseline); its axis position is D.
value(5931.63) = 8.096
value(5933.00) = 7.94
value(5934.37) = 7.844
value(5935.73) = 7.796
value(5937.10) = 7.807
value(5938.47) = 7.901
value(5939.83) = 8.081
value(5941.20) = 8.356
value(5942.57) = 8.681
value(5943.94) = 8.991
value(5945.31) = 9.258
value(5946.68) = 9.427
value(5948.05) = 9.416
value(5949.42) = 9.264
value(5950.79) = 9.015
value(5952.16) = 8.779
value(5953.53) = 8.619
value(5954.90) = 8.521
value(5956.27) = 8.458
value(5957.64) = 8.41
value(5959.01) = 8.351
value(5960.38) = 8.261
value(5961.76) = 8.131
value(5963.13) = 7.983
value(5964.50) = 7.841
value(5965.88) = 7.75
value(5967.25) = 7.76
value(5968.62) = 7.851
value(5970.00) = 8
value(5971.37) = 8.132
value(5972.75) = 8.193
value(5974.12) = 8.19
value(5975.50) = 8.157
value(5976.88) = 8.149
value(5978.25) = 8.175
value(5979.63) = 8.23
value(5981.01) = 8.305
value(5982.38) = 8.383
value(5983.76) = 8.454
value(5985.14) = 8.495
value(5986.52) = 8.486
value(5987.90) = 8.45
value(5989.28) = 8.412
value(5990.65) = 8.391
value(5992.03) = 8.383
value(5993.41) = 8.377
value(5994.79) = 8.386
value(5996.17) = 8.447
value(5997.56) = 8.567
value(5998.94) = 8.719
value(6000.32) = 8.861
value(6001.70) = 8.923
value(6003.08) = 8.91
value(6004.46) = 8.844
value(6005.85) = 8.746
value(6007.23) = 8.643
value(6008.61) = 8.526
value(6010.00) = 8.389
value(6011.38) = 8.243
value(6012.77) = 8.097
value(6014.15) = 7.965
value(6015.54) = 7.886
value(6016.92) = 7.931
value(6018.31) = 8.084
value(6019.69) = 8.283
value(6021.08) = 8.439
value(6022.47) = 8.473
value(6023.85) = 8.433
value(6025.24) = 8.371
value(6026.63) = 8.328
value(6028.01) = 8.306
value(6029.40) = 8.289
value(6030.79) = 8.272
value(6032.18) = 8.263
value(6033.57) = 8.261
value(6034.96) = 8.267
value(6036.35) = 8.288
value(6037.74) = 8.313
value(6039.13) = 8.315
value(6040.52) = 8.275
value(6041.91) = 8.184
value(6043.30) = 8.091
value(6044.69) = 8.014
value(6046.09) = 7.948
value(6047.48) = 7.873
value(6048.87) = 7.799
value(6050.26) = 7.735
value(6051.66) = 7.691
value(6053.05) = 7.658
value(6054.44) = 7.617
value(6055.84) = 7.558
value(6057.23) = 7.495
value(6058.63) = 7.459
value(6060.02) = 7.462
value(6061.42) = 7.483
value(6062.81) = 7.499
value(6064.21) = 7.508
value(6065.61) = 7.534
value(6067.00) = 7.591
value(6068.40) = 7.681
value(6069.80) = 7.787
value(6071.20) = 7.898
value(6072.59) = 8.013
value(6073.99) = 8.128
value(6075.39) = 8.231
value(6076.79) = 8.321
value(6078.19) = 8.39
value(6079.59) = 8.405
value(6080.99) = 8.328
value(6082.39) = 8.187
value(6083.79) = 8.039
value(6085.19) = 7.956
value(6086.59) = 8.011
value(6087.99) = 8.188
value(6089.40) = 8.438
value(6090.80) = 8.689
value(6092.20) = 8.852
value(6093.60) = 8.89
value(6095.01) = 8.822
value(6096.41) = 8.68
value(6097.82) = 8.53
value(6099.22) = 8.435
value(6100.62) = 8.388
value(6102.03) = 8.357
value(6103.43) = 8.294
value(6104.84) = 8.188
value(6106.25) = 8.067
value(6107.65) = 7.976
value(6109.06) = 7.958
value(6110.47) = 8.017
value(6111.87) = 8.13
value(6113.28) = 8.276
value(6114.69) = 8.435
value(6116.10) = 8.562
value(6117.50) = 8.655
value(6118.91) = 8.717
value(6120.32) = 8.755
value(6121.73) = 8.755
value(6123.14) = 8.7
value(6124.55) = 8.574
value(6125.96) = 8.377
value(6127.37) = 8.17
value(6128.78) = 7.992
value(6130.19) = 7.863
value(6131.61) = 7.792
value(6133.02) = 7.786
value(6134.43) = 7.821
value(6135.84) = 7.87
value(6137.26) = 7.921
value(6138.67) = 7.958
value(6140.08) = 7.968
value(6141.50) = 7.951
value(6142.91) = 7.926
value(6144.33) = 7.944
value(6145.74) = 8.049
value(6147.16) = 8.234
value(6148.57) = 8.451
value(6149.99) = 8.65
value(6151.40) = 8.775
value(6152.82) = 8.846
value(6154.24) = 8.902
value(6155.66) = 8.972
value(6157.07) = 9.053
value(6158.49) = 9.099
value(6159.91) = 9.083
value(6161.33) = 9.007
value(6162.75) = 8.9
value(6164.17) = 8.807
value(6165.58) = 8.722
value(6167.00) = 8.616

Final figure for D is 6060.02 angstrom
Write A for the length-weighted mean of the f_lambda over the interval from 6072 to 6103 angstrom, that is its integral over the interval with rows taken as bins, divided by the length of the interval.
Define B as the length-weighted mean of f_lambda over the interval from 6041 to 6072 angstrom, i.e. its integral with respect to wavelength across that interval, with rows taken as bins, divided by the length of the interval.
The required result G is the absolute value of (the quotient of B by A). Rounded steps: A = 8.38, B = 7.71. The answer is 0.92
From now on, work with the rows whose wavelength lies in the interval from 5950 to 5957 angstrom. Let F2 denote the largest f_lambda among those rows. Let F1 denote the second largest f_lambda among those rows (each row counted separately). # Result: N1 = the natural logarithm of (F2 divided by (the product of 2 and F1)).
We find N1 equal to -0.667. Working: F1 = 8.779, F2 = 9.015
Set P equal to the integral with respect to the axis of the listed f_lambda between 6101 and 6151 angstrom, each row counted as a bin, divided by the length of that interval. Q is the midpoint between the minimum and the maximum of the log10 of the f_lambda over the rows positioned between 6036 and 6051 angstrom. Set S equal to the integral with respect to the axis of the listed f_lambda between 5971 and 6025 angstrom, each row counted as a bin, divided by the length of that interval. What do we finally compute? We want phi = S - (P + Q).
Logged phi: -0.72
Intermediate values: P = 8.21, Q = 0.904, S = 8.4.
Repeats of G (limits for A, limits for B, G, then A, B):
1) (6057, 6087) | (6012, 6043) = 1.04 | 7.89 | 8.24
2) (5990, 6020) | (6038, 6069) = 0.92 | 8.44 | 7.76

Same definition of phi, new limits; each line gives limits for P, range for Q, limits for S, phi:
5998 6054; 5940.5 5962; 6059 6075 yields -1.52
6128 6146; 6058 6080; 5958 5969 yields -0.80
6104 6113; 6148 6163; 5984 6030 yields -0.58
